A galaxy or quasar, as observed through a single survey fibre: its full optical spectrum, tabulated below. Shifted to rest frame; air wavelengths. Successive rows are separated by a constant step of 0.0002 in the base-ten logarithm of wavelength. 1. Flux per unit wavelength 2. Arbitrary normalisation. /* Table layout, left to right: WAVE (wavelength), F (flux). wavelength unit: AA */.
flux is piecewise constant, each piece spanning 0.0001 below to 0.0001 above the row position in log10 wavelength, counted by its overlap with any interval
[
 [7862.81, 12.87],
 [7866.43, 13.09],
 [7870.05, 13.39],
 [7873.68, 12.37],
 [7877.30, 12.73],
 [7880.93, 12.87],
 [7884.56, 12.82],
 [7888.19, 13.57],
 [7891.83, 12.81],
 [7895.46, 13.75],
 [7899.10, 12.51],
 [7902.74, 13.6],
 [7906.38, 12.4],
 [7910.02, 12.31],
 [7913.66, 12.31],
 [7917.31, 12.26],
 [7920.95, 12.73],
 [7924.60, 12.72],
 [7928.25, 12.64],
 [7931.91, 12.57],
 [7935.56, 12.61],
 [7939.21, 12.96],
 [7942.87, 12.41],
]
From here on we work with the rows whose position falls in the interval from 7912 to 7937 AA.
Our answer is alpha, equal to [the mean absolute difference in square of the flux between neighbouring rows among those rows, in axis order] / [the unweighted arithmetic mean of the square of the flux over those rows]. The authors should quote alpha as 0.019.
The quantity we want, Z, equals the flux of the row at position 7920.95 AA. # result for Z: 12.73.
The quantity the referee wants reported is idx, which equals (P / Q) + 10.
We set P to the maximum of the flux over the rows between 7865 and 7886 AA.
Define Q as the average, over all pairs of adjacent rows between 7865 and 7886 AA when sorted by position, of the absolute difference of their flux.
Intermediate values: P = 13.39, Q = 0.37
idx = 46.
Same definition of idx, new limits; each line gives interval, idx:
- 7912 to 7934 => 104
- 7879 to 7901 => 28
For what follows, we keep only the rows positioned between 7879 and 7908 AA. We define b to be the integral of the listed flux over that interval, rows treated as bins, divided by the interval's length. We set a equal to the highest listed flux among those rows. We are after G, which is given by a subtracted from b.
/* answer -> -0.71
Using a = 13.75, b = 13.0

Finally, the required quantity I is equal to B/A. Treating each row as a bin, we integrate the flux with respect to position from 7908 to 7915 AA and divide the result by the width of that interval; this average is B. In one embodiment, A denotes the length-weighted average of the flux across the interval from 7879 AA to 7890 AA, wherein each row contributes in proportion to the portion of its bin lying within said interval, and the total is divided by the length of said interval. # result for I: 0.94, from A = 13.1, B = 12.3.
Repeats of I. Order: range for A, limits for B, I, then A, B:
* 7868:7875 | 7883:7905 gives 1.02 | 12.9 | 13.2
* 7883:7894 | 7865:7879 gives 0.98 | 13.1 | 12.9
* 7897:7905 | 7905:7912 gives 0.95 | 13.0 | 12.4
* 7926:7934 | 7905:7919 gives 0.98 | 12.6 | 12.3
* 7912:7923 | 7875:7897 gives 1.05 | 12.4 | 13.1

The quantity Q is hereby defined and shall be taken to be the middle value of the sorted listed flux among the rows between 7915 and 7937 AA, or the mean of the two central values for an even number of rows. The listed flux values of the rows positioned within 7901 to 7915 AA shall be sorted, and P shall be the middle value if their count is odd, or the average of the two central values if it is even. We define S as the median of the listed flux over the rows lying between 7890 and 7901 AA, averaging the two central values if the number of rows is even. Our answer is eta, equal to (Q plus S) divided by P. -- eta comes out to 2.06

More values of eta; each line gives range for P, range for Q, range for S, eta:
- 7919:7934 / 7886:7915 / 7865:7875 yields 2.03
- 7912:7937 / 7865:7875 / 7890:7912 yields 2.04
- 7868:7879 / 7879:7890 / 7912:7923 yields 1.98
